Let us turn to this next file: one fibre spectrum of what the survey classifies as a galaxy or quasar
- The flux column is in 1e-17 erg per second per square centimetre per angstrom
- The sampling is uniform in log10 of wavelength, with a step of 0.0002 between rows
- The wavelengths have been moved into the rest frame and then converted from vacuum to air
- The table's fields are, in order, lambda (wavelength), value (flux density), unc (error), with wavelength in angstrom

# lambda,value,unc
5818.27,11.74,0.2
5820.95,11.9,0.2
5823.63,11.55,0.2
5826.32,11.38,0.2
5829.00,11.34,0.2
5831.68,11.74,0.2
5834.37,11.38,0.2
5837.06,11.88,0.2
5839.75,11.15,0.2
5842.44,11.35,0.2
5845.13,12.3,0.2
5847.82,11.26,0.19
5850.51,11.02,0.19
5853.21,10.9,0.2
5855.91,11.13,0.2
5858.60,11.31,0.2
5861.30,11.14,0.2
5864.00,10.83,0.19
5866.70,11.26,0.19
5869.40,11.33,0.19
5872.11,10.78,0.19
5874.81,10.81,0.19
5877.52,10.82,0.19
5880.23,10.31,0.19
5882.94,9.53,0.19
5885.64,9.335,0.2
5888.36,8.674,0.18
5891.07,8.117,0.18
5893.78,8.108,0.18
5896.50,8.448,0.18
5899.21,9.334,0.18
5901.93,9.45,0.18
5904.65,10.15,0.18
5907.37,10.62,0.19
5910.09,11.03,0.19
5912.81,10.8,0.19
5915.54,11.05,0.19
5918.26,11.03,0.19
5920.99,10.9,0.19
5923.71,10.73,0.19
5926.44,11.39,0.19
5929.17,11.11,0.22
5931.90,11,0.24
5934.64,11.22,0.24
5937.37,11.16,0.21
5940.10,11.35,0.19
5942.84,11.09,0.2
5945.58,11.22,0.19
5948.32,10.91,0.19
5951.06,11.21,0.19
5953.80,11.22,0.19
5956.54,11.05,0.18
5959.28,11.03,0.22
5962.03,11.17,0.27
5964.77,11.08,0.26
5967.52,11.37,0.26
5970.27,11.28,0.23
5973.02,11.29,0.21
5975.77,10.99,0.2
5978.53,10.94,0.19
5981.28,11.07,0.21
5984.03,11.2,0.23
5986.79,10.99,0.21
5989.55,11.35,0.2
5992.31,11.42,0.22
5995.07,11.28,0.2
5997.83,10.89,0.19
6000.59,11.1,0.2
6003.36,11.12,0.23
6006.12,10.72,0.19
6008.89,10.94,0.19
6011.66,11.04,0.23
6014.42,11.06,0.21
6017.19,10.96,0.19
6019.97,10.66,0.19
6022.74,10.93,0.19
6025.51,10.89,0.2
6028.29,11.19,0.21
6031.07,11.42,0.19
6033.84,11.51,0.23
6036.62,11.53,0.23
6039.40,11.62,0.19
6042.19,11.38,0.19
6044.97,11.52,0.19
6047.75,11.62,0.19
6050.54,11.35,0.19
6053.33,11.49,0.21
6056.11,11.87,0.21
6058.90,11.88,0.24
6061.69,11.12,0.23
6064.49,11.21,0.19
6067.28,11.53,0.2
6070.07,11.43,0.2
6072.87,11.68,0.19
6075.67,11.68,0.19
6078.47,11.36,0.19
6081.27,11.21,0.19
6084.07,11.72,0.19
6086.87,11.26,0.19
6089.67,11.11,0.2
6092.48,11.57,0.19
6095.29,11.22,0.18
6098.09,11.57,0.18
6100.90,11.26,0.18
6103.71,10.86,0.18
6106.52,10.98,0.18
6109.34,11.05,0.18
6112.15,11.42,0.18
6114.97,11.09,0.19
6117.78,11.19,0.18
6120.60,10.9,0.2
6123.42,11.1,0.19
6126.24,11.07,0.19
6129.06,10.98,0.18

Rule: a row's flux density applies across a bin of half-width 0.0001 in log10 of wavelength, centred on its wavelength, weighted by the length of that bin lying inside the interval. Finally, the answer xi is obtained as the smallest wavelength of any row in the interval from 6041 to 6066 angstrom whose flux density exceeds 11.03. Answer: 6042.19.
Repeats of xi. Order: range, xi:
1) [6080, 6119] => 6081.27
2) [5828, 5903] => 5829.00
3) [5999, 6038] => 6000.59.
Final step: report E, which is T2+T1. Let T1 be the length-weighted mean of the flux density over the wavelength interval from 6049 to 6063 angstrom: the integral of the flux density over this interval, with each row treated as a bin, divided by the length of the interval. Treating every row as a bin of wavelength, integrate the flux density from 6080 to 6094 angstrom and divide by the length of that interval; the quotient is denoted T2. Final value 22.9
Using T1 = 11.5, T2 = 11.37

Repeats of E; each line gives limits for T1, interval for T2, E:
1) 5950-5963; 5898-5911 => 21.2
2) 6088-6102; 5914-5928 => 22.4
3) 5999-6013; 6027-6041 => 22.4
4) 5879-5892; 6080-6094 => 20.6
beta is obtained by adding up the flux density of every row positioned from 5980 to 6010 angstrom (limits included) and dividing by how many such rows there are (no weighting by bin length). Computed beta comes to 11.10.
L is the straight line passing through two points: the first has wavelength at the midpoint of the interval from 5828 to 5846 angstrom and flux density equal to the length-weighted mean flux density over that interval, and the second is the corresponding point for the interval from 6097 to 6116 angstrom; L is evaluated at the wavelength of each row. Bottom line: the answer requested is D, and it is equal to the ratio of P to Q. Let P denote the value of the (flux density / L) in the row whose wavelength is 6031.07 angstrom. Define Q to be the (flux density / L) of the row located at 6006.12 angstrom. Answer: 1.07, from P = 1.01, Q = 0.947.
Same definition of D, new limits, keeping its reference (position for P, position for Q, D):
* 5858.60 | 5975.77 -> 1.01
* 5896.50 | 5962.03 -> 0.75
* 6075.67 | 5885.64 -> 1.28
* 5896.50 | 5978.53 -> 0.76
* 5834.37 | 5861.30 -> 1.02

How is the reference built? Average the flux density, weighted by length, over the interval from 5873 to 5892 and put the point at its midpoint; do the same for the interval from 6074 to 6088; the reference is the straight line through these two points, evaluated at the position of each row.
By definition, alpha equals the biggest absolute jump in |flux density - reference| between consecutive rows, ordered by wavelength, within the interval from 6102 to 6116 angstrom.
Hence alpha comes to 0.35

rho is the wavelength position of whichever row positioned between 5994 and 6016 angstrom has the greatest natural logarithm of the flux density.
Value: 5995.07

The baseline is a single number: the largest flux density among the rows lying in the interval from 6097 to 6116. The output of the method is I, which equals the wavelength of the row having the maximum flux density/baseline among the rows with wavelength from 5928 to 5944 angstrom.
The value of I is 5940.10 angstrom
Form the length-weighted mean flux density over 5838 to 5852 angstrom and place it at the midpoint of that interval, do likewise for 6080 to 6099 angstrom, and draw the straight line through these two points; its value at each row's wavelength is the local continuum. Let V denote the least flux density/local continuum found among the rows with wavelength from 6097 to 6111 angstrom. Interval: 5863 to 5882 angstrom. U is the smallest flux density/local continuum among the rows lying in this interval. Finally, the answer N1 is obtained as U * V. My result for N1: 0.86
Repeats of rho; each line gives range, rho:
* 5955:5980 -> 5967.52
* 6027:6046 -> 6039.40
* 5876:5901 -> 5877.52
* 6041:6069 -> 6058.90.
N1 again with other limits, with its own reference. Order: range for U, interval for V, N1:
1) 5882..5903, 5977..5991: 0.68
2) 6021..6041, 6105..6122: 0.92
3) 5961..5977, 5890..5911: 0.68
